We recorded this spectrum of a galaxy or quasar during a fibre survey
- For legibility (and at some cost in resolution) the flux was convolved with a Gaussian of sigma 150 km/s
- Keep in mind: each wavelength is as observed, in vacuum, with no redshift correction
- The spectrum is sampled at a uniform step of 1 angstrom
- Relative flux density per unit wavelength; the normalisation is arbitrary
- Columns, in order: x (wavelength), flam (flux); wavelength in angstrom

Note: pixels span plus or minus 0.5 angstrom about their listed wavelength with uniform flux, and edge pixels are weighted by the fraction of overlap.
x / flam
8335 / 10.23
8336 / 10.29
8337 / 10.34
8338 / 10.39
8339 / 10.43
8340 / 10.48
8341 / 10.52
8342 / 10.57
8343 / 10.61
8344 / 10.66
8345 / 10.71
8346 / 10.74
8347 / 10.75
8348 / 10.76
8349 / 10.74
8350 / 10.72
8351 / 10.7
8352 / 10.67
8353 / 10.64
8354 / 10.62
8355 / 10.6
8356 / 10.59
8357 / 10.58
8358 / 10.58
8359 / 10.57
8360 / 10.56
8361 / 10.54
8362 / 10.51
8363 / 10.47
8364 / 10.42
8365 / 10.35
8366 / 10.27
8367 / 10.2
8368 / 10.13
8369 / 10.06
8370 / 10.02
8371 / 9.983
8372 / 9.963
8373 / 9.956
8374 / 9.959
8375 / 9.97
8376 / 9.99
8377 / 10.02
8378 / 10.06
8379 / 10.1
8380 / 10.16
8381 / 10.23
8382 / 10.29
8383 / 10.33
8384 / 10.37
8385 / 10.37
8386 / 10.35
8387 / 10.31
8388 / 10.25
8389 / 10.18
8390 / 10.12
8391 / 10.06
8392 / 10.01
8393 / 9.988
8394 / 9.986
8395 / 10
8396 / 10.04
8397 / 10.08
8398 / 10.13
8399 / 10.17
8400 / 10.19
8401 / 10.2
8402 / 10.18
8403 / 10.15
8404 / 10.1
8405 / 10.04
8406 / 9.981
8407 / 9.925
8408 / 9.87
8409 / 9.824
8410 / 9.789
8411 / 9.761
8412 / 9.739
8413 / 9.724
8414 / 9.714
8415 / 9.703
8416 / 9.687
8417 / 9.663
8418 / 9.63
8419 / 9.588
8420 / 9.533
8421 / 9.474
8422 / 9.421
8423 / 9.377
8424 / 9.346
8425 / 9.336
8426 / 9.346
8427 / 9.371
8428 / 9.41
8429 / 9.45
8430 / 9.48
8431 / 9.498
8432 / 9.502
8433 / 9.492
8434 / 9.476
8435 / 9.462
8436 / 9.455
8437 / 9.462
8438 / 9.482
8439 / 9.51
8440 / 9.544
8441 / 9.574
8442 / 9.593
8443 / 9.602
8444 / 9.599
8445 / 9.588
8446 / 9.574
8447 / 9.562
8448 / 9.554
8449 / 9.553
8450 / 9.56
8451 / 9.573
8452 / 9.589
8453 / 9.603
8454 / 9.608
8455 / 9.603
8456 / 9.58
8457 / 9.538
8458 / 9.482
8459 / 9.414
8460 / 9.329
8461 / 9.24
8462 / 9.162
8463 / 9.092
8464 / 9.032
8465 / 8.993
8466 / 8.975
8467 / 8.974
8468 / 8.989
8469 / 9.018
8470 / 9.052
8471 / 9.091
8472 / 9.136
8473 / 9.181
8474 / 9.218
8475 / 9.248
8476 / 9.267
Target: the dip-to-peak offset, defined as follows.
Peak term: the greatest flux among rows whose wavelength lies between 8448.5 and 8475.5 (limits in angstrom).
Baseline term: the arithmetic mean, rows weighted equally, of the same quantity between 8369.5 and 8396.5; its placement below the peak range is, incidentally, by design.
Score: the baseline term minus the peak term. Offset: 0.5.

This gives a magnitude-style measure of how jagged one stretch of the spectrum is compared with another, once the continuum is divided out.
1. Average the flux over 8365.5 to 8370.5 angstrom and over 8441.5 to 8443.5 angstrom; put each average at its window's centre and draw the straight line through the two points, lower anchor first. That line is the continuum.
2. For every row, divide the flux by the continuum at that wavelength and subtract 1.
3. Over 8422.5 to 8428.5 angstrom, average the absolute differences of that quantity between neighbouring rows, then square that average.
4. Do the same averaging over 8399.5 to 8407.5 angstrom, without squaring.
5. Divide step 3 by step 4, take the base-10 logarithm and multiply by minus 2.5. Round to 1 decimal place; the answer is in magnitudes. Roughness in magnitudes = 6.9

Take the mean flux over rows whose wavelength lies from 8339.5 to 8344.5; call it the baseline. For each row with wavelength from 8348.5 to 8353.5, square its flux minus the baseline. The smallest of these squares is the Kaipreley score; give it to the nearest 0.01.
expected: 0.01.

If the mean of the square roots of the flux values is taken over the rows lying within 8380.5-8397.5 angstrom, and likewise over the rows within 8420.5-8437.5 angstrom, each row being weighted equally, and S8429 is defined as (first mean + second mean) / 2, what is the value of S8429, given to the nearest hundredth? 3.13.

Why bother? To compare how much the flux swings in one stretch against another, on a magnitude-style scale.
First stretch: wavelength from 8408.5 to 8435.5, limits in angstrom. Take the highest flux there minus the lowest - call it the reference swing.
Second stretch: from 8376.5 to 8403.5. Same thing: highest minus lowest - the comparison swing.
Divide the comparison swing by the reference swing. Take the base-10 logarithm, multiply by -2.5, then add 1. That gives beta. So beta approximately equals 1.3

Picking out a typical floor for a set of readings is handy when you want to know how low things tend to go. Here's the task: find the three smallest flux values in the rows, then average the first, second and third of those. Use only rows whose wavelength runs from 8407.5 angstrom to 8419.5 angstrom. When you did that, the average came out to 9.6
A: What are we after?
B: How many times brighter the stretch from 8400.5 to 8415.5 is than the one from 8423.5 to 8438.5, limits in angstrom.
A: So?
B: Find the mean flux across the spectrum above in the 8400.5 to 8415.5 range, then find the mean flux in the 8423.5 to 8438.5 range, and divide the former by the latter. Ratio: 1.05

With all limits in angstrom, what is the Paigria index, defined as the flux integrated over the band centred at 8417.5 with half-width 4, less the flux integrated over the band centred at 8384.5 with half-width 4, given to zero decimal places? -6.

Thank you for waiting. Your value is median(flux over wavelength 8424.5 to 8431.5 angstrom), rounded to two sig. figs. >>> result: 9.4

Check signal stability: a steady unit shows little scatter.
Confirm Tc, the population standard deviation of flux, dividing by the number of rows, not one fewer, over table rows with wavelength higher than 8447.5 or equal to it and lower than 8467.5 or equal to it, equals 0.24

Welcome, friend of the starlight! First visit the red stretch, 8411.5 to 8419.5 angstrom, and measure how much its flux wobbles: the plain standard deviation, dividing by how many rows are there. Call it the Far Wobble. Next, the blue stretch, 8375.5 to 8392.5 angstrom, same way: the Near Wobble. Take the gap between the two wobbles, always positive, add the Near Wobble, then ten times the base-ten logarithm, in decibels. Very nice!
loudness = -6.7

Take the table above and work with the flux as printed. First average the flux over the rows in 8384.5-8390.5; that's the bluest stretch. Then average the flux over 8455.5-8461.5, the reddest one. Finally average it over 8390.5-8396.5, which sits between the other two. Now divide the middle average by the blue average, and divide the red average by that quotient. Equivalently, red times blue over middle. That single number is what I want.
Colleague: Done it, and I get 9.7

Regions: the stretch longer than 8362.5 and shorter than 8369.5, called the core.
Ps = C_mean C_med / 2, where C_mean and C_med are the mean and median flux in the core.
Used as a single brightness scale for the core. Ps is 52.7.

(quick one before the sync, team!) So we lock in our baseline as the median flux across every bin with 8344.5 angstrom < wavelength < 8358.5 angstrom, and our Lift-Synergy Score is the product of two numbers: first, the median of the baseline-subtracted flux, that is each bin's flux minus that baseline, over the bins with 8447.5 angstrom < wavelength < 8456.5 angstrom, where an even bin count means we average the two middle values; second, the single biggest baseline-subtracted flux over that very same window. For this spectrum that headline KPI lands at 1.2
